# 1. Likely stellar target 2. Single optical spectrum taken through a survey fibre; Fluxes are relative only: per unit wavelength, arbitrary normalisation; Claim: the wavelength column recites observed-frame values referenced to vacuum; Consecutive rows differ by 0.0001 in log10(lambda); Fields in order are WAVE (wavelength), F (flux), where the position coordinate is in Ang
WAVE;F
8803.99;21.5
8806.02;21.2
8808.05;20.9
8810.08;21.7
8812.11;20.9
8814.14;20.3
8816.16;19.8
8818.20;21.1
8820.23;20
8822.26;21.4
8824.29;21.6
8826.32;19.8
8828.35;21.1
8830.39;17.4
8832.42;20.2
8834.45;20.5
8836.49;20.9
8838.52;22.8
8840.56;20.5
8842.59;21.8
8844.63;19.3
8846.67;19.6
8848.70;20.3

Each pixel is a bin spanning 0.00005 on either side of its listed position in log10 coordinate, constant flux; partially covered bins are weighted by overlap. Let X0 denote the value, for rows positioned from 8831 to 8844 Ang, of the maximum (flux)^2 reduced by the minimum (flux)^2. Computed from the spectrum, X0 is 112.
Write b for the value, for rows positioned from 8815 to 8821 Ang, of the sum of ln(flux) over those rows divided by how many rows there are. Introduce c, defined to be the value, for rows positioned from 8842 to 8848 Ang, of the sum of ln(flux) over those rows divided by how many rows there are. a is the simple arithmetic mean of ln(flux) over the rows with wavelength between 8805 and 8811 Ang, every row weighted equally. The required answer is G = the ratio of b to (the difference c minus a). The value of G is -59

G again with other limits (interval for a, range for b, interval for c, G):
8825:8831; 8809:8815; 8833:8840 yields 31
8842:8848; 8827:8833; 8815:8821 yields 678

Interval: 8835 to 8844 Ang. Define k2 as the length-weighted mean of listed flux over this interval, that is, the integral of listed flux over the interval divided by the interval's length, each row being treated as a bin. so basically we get 21.3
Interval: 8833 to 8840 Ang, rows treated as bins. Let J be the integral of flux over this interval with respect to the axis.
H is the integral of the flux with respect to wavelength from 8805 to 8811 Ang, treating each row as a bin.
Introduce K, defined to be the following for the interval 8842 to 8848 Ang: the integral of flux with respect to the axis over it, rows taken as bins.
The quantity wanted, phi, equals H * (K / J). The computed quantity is 103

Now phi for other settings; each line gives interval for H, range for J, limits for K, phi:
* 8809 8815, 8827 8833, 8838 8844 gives 138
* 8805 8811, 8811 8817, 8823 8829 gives 130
